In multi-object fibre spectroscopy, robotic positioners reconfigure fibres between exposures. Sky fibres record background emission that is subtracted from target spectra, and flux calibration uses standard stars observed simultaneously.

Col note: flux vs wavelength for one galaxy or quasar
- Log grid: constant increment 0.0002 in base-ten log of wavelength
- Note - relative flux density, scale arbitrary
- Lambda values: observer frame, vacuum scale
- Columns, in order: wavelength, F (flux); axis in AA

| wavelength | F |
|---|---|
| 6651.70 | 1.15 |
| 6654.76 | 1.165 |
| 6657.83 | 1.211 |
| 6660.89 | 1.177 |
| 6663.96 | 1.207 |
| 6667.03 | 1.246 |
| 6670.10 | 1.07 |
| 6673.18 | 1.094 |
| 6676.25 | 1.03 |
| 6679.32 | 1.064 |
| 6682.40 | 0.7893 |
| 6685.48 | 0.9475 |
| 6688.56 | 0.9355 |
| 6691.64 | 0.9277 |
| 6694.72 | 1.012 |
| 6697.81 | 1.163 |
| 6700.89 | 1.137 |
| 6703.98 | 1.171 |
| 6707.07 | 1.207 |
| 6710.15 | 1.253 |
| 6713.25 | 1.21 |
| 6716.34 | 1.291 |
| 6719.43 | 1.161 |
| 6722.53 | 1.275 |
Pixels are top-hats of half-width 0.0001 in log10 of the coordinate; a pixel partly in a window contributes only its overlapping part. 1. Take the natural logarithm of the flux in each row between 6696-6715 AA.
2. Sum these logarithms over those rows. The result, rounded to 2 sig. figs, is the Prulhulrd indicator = 1.0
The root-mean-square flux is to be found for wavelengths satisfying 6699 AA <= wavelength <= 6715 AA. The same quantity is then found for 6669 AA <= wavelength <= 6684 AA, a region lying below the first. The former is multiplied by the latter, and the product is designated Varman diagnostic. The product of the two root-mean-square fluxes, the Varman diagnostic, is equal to 1.21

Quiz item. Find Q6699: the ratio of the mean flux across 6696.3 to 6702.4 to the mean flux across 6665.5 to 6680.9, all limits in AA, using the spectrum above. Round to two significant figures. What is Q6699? 1.0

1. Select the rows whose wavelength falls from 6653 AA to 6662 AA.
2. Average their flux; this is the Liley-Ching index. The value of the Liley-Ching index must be 1.18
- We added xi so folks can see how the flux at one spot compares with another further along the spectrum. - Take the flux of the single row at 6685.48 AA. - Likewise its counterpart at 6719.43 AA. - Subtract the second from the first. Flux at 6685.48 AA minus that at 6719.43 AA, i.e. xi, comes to -0.21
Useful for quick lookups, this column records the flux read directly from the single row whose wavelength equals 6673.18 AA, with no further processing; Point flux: 1.094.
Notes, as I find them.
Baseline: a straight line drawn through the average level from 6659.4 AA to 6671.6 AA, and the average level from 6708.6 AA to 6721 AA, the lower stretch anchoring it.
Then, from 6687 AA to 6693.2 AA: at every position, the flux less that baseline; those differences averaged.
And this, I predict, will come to -0.27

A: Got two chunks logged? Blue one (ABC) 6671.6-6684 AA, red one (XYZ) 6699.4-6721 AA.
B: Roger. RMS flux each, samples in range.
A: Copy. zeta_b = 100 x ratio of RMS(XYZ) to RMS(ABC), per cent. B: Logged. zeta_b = 120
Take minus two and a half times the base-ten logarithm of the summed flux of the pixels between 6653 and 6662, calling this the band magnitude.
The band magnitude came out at -1.4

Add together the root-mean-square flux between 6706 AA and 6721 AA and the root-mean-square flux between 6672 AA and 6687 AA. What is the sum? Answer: 2.22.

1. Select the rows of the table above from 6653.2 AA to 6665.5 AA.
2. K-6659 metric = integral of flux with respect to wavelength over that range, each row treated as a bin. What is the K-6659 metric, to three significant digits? 14.6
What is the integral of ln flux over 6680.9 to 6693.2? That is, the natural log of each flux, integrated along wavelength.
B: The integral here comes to -1.3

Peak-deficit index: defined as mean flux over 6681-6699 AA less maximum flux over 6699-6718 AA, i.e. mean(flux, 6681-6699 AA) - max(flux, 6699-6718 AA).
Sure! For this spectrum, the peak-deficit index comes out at -0.33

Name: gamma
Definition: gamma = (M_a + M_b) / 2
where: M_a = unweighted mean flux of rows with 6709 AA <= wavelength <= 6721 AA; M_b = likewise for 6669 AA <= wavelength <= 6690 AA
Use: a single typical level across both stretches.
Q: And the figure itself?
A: 1.11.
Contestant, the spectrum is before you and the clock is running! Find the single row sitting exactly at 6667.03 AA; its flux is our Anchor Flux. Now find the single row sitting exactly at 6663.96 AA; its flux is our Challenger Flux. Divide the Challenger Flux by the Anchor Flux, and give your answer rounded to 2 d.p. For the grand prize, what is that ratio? 0.97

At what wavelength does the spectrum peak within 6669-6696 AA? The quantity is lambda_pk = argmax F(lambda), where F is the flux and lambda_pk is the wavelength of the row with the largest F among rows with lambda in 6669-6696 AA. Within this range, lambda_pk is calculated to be 6673.18 AA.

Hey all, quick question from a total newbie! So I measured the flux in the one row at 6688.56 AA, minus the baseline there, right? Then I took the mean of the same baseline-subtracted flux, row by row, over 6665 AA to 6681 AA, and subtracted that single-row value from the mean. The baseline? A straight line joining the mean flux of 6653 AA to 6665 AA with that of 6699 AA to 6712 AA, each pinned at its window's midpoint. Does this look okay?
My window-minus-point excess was 0.17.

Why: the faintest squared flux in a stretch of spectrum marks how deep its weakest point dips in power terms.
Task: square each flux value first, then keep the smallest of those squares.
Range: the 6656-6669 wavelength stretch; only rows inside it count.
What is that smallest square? 1.4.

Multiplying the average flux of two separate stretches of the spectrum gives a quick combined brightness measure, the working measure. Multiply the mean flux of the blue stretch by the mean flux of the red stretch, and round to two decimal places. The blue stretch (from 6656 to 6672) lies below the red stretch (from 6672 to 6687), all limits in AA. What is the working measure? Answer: 1.16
